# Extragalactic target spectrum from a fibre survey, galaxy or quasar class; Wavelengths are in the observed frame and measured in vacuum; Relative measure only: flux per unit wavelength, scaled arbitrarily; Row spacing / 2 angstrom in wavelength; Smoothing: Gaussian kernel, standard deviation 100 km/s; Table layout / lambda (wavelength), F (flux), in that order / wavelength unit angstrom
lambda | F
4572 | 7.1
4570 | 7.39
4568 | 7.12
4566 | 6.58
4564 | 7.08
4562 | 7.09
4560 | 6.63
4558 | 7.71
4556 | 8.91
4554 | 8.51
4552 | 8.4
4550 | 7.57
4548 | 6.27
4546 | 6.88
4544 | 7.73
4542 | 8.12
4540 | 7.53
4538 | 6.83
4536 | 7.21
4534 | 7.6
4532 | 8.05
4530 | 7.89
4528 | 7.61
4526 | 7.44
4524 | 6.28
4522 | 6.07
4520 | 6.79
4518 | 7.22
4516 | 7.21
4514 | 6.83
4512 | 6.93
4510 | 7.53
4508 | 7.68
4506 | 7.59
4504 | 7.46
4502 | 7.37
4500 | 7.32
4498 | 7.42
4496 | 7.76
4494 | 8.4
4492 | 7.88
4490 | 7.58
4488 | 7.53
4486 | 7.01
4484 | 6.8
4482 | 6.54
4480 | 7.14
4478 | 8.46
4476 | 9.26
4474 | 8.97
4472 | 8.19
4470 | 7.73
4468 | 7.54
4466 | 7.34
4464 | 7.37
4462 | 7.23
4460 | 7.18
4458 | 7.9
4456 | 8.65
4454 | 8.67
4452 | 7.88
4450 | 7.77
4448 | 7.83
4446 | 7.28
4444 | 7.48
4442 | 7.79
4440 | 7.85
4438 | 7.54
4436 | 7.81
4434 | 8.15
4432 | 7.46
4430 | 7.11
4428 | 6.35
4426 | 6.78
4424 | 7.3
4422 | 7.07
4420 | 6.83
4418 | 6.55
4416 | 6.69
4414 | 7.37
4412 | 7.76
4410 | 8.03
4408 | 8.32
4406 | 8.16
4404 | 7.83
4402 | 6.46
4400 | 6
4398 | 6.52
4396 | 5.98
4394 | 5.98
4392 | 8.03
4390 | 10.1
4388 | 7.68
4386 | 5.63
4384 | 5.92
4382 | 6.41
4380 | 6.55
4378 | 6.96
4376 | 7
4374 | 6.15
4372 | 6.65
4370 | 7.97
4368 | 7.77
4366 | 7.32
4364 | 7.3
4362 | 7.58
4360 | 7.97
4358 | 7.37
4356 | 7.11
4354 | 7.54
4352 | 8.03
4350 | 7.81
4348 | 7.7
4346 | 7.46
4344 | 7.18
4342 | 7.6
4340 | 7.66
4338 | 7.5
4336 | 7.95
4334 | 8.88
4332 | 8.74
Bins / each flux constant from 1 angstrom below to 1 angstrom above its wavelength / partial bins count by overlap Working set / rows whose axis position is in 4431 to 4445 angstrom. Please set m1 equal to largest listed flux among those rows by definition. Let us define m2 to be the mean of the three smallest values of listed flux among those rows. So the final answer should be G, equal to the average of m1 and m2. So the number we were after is 7.8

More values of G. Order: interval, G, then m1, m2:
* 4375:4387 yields 6.5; 7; 6.0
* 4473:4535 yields 7.8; 9.26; 6.3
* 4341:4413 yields 8.0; 10.1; 5.8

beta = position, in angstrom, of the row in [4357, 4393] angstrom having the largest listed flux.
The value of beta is 4390 angstrom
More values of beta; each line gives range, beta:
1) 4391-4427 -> 4408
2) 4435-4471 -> 4454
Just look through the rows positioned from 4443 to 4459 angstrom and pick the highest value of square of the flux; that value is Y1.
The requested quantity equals 75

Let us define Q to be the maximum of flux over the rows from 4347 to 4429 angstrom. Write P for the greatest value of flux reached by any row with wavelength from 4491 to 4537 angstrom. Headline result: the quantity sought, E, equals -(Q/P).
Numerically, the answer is -1.20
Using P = 8.4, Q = 10.1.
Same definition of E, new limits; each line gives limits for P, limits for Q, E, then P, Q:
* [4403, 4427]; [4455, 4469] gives -1.04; 8.32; 8.65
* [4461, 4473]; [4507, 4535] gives -0.98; 8.19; 8.05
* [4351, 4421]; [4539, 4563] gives -0.88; 10.1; 8.91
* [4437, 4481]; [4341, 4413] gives -1.09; 9.26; 10.1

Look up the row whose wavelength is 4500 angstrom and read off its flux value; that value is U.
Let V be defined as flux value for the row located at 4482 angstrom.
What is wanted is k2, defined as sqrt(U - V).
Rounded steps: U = 7.32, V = 6.54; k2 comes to 0.9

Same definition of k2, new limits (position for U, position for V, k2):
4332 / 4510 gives 1.1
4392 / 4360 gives 0.2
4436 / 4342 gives 0.5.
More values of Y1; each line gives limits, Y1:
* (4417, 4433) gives 56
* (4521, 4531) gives 62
